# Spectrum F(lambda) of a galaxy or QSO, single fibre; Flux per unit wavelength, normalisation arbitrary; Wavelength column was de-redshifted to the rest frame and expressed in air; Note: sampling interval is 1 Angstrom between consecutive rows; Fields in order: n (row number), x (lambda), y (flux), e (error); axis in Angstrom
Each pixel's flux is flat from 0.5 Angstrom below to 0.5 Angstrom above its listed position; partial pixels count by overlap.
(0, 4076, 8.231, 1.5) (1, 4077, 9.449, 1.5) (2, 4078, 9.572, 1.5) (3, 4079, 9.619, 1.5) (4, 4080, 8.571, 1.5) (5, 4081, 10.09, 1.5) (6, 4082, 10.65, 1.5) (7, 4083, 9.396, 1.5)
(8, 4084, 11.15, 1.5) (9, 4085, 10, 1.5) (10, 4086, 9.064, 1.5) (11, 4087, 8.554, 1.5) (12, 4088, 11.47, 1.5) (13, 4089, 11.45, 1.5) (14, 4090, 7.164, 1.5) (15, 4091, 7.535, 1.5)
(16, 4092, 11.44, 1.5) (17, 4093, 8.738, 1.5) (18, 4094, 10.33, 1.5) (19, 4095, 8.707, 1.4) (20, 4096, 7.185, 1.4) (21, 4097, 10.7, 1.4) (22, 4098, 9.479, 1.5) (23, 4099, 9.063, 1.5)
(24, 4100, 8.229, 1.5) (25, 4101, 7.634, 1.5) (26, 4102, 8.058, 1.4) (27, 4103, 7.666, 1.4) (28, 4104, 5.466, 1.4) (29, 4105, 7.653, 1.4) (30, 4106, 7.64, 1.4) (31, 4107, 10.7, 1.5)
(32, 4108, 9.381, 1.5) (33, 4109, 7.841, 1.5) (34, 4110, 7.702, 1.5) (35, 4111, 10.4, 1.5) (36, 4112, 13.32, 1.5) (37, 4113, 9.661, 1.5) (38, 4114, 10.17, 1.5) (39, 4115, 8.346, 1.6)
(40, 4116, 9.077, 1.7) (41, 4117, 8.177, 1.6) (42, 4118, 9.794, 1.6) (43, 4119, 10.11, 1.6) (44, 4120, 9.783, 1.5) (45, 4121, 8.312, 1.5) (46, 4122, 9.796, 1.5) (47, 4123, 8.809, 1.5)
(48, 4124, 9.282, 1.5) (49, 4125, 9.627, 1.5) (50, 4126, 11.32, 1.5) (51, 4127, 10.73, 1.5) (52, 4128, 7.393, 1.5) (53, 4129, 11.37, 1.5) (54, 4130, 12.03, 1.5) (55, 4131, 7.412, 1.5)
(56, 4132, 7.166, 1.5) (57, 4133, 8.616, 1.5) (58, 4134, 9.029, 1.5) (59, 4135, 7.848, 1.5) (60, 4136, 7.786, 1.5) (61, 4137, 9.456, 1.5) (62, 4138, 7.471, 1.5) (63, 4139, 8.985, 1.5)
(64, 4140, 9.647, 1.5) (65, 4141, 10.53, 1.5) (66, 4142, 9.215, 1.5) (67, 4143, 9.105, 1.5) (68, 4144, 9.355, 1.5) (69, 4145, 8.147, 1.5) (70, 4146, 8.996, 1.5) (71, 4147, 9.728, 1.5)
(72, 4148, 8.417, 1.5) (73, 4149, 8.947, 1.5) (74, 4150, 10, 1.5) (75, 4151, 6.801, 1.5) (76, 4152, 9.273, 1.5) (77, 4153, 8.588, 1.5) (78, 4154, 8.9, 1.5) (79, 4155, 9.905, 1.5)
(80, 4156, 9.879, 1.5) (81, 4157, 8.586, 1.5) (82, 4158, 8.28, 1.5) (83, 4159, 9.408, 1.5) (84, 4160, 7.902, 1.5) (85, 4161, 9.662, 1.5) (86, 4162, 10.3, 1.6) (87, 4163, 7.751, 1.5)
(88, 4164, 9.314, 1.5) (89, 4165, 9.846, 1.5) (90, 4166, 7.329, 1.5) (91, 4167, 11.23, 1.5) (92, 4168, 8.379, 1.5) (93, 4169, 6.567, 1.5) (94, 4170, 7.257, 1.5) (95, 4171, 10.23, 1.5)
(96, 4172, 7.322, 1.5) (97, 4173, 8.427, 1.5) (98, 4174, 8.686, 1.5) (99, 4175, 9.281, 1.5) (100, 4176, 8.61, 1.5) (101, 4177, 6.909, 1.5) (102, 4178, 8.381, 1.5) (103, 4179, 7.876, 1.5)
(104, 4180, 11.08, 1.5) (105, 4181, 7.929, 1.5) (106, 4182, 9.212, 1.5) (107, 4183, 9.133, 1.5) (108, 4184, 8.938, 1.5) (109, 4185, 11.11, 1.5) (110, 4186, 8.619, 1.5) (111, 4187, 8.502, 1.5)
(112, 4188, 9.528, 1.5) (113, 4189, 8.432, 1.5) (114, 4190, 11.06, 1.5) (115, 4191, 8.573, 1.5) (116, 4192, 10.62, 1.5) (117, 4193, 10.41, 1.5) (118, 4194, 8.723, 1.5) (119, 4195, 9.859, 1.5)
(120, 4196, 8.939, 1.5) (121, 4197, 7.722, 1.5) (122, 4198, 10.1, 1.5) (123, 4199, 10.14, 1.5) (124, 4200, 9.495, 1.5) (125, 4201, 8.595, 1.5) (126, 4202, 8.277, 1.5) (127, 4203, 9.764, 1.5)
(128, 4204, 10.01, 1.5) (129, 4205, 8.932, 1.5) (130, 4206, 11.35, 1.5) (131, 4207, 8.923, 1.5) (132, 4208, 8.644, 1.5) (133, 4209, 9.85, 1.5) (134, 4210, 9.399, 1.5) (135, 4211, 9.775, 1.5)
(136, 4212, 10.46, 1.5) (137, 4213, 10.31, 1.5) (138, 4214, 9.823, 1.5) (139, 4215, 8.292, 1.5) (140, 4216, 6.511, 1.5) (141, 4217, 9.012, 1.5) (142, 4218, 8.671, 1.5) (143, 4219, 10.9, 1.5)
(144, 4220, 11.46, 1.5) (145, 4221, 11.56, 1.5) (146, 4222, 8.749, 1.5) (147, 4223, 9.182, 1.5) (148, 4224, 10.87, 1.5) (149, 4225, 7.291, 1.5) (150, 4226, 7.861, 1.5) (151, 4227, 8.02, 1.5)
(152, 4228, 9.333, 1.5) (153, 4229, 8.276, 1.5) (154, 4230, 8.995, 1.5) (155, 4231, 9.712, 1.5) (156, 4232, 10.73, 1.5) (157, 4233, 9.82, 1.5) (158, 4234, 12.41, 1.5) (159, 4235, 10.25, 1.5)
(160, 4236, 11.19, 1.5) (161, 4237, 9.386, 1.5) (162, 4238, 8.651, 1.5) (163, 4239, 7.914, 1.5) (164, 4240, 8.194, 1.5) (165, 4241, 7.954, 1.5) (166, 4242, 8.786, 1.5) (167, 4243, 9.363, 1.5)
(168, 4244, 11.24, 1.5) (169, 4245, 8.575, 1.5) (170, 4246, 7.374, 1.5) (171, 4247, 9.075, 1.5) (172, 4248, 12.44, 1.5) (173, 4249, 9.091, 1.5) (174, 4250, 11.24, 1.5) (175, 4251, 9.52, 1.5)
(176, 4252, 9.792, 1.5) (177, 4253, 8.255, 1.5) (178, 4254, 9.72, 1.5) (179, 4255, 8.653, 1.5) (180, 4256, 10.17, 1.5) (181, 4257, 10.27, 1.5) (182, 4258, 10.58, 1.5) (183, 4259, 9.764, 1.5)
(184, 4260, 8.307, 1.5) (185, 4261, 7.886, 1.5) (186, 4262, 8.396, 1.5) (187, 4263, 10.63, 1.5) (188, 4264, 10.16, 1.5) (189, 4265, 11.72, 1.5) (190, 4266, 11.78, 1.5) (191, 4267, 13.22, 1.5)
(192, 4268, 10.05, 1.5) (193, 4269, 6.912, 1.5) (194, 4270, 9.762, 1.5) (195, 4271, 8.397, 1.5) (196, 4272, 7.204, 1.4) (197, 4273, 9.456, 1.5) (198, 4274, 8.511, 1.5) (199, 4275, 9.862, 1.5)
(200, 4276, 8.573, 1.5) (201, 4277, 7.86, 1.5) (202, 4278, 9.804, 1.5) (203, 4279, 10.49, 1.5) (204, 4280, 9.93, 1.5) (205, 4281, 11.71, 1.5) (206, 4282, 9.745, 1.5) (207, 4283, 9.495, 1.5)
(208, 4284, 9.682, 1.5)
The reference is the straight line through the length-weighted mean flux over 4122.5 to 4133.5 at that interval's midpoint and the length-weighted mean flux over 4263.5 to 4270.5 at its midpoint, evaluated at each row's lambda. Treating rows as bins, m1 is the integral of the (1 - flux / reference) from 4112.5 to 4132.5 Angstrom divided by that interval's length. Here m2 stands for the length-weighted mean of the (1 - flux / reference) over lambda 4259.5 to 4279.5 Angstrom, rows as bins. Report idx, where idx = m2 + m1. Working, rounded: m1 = 0.00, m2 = 0.10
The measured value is 0.100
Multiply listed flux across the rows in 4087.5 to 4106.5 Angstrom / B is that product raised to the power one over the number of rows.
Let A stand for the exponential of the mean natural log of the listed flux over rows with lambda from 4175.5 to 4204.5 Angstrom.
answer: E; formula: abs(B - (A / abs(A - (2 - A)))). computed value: 8.0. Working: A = 9.13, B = 8.56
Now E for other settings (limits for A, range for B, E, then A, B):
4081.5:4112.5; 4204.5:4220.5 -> 8.9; 9.00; 9.44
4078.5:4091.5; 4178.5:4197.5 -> 8.7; 9.50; 9.22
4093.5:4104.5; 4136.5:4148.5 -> 8.5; 8.28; 9.05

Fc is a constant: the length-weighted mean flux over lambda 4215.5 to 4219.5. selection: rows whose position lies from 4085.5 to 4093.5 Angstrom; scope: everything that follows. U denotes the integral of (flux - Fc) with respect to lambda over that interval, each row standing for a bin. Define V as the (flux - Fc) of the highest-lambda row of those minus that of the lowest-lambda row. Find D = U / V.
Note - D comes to -16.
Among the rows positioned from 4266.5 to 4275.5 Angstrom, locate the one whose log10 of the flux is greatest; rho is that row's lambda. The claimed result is 4267 Angstrom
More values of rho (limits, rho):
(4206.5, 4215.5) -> 4212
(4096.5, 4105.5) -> 4097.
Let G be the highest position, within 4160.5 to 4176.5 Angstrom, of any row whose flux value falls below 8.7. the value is 4176 Angstrom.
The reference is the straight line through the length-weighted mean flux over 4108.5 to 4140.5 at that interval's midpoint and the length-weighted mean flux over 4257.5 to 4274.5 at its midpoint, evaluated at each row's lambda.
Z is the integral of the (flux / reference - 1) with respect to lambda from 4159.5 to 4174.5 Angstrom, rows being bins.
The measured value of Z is -1.1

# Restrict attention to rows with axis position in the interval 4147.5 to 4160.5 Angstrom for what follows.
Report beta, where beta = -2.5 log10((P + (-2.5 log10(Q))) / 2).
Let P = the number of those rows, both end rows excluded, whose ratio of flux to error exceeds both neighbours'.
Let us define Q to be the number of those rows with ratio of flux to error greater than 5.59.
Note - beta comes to 0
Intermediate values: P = 4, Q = 10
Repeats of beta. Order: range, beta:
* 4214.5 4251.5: -1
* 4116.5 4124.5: 4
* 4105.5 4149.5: -2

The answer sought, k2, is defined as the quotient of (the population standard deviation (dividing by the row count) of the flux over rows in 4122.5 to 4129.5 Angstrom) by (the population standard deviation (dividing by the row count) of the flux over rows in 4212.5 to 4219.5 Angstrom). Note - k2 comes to 1.00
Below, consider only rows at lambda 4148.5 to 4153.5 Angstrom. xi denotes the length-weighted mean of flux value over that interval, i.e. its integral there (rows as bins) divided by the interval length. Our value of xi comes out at 8.72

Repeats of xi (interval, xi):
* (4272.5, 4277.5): 8.85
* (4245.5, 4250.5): 9.84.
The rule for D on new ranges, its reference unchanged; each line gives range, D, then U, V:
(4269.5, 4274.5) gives 0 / -1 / -1.3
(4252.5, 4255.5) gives 1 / 0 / 0.4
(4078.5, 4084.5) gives 4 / 7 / 1.5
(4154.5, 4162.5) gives 9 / 4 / 0.4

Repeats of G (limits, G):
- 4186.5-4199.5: 4197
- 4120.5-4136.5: 4136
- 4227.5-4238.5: 4238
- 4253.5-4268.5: 4262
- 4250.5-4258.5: 4255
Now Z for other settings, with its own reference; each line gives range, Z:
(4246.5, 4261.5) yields 0.2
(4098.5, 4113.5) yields -0.9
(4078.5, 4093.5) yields 0.8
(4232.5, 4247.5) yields -0.3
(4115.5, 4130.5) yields 0.7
